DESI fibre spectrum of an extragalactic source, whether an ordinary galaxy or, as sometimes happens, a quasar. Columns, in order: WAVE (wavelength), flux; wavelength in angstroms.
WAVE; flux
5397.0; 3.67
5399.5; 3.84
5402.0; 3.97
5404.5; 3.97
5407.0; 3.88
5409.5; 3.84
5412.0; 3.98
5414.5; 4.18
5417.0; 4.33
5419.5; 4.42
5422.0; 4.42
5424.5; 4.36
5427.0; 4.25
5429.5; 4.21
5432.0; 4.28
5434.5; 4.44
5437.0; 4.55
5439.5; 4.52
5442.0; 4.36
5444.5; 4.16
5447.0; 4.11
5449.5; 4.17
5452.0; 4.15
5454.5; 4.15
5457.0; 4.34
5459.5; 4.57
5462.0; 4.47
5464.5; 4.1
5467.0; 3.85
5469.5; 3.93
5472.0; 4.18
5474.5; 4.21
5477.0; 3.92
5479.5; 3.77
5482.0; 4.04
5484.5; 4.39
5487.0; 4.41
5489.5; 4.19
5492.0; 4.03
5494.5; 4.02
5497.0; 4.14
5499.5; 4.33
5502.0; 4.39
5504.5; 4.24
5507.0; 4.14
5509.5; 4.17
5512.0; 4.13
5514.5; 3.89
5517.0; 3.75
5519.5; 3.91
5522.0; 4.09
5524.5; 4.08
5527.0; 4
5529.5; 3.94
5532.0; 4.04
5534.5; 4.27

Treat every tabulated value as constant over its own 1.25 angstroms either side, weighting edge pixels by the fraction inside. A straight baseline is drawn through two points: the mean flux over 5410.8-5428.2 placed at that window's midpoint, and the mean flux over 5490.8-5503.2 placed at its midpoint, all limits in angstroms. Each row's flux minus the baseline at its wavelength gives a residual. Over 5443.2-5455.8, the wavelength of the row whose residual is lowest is 5447.0 angstroms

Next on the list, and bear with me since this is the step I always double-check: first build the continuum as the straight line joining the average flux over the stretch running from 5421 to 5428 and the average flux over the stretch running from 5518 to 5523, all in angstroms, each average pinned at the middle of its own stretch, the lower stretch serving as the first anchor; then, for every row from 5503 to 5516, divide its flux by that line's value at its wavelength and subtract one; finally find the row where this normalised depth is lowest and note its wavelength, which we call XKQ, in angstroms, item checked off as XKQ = 5514.5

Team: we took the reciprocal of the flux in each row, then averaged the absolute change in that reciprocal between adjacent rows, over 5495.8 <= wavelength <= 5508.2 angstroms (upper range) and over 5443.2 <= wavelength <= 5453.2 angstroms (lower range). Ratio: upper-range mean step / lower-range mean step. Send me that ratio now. 2.72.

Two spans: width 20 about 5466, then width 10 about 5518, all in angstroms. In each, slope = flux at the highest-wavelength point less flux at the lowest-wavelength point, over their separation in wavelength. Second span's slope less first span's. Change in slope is 0.03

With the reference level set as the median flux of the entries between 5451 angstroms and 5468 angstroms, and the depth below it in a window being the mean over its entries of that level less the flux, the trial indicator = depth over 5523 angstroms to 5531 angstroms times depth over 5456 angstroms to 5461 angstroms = -0.044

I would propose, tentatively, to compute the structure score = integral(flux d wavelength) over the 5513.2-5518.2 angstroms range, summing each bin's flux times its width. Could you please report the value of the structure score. 19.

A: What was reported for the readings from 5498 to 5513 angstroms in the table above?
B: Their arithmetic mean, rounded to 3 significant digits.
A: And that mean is 4.23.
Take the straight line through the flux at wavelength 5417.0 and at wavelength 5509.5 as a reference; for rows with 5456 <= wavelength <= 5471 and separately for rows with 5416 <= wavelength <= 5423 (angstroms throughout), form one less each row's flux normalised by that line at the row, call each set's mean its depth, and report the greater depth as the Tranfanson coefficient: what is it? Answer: 0.010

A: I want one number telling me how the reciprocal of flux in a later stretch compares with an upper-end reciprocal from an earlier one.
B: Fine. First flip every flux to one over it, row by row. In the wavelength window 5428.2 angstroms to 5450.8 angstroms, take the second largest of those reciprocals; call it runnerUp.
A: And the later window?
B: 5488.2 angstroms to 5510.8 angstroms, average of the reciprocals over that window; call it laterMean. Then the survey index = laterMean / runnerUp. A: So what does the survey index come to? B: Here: 1.00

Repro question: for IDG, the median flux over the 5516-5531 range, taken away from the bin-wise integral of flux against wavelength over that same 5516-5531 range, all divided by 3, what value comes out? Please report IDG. 18.5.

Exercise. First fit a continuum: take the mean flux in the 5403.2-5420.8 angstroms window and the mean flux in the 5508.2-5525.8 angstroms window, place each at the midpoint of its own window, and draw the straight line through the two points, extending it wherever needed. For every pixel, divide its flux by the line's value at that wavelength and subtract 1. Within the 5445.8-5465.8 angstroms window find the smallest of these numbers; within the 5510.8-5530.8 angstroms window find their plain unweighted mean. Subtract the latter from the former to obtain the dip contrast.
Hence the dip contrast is 0.02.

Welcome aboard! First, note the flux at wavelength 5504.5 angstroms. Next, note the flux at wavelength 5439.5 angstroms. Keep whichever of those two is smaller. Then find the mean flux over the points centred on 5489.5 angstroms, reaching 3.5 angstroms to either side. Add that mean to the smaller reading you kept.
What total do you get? 8.45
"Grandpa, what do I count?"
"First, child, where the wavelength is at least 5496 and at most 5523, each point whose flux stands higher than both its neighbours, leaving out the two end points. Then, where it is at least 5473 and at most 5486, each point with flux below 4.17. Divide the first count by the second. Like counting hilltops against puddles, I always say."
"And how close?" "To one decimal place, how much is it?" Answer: 0.7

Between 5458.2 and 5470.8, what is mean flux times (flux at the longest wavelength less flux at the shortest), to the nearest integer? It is -3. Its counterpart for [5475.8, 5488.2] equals 2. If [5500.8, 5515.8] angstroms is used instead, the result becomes -2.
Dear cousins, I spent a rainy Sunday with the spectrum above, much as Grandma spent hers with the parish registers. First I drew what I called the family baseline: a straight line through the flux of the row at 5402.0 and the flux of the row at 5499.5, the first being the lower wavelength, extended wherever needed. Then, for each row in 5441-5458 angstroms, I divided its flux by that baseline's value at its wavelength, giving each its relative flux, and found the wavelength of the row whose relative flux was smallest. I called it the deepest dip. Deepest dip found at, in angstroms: 5447.0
